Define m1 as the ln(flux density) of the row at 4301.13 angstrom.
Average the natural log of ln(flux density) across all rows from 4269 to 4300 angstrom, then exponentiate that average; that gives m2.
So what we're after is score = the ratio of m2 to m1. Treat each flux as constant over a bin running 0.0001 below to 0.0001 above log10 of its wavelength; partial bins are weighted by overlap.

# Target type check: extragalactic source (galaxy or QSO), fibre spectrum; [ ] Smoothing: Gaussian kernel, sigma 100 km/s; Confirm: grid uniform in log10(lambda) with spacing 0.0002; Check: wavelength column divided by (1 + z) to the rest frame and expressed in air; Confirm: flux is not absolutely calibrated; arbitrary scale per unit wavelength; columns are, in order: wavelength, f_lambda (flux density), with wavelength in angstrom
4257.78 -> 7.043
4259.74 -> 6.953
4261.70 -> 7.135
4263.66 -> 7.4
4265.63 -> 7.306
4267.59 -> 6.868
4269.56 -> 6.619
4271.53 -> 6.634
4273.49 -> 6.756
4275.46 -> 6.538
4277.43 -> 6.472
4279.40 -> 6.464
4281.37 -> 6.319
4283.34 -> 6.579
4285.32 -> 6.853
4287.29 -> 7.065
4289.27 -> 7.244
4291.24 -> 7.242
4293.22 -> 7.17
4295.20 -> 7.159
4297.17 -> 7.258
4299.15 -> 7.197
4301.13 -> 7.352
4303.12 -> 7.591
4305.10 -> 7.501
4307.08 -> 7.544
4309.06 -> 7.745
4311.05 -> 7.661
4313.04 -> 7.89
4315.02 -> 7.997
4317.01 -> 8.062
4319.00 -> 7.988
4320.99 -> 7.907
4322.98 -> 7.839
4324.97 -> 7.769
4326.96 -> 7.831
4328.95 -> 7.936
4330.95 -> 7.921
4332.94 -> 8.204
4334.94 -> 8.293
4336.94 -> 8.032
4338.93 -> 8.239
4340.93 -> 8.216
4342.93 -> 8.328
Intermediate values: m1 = 1.99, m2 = 1.92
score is 0.96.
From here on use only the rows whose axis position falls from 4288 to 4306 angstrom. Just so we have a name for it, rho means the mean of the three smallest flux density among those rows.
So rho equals 7.2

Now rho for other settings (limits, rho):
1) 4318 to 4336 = 7.8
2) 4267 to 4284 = 6.4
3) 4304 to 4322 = 7.6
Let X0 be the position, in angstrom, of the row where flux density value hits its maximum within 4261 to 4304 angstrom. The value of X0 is 4303.12 angstrom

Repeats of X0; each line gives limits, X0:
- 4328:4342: 4334.94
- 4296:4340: 4334.94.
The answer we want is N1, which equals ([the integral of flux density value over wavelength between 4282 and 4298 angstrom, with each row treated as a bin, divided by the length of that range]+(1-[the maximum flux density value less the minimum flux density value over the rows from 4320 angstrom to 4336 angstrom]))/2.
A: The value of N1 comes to 3.76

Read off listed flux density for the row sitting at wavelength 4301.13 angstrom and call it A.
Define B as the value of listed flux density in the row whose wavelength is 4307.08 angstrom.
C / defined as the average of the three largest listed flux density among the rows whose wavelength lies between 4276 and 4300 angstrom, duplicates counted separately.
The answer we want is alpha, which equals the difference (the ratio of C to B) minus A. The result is -6.4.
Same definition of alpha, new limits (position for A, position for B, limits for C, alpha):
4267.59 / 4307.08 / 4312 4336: -5.8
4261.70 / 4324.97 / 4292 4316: -6.1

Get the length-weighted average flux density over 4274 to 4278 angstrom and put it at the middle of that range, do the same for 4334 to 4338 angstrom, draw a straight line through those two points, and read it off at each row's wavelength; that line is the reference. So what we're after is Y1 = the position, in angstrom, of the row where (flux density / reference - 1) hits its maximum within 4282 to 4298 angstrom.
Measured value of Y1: 4289.27 angstrom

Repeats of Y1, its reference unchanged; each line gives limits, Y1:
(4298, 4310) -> 4303.12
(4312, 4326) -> 4317.01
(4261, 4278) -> 4263.66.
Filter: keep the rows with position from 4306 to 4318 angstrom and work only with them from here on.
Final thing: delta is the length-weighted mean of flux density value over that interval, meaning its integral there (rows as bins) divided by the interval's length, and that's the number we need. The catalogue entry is 7.8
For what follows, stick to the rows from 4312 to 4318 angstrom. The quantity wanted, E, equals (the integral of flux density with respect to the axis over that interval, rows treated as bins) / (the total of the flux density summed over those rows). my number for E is 1.999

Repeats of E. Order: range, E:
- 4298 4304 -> 1.995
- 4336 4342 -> 2.003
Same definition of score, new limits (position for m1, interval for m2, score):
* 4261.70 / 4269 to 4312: 0.99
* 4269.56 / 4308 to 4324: 1.09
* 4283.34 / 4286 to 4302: 1.05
